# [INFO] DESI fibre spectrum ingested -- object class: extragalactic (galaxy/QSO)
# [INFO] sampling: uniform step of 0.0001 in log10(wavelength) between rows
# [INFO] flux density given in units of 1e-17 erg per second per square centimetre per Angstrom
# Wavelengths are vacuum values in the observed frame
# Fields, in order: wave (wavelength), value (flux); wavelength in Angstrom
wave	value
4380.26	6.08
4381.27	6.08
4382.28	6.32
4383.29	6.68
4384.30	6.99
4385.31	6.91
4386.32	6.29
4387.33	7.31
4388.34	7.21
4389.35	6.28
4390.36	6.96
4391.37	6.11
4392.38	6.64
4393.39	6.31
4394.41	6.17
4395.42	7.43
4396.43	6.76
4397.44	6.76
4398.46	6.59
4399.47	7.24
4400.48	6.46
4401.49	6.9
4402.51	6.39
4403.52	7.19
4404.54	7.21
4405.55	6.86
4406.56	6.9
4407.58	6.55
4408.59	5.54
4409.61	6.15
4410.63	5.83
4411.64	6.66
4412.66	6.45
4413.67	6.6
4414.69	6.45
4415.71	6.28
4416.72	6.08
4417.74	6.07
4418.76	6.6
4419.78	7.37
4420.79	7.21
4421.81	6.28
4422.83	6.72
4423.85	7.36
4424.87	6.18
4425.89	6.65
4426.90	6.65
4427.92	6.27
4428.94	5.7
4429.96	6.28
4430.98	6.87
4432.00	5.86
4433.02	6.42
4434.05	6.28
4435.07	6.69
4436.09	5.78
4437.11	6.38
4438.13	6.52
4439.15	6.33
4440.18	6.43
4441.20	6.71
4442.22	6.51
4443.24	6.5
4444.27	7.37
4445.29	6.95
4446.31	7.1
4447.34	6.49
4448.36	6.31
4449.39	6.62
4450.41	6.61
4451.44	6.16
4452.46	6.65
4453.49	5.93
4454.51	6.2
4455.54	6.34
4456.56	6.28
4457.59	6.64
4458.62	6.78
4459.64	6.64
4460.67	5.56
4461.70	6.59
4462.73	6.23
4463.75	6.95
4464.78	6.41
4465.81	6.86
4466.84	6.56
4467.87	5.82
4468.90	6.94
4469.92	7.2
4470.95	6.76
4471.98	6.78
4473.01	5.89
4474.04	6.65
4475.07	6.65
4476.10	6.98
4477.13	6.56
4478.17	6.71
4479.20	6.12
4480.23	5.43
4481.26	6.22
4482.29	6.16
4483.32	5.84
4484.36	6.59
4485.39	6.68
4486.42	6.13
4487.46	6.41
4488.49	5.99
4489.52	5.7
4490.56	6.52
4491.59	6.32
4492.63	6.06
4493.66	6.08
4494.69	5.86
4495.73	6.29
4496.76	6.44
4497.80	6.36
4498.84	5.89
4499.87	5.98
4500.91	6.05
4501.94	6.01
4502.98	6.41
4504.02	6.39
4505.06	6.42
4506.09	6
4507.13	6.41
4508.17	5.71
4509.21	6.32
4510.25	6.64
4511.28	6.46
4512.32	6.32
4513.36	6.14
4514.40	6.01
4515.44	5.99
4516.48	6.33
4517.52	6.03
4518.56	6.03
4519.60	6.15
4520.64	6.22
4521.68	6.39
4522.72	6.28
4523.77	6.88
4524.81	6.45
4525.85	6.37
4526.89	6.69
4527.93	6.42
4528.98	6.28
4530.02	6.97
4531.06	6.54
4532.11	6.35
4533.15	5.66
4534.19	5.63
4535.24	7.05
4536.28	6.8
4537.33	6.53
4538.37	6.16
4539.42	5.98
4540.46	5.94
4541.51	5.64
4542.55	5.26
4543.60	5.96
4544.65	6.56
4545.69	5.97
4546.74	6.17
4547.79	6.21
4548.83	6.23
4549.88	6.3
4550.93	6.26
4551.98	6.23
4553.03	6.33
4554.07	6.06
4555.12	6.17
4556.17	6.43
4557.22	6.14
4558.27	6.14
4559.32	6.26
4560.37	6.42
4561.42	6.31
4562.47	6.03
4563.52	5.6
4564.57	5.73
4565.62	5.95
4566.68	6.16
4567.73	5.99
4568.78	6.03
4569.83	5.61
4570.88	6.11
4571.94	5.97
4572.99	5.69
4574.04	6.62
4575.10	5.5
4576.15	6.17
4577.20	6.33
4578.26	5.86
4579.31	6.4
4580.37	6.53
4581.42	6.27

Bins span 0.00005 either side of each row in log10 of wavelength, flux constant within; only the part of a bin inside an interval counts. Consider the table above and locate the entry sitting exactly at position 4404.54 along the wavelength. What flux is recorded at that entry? 7.21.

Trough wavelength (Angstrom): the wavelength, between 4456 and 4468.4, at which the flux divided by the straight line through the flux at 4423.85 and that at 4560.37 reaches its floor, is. 4460.67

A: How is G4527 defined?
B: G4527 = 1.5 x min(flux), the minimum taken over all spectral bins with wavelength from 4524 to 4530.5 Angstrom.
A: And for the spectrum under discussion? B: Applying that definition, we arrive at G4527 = 9.4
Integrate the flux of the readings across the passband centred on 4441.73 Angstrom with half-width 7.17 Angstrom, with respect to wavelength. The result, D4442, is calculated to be 94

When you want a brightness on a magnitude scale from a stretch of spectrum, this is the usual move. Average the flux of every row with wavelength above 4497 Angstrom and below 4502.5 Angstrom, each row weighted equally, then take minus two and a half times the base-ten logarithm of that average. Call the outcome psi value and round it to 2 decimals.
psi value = -1.96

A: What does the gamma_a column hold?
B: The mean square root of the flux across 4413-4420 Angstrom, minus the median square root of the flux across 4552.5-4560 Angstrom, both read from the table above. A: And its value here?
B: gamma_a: 0.06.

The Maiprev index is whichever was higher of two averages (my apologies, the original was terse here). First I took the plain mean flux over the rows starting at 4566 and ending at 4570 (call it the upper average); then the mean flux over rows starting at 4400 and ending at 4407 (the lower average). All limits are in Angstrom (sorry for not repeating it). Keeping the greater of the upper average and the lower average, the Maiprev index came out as 6.8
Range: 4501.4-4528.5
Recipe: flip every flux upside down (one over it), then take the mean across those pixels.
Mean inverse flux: 0.159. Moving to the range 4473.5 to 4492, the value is 0.159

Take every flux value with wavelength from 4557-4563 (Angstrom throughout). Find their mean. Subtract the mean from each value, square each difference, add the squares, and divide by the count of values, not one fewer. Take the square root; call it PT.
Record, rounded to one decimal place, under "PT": 0.1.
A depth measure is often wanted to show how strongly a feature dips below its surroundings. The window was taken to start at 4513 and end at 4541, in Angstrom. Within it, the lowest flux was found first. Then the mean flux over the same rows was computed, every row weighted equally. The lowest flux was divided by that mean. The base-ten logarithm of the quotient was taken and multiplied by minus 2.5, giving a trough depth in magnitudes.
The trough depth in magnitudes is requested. 0.123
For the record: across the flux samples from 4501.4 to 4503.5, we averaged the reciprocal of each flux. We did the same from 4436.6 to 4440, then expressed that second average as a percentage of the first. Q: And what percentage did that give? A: 97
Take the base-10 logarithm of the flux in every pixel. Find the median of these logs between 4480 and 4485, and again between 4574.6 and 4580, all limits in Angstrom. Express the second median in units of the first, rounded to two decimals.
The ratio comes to 1.00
